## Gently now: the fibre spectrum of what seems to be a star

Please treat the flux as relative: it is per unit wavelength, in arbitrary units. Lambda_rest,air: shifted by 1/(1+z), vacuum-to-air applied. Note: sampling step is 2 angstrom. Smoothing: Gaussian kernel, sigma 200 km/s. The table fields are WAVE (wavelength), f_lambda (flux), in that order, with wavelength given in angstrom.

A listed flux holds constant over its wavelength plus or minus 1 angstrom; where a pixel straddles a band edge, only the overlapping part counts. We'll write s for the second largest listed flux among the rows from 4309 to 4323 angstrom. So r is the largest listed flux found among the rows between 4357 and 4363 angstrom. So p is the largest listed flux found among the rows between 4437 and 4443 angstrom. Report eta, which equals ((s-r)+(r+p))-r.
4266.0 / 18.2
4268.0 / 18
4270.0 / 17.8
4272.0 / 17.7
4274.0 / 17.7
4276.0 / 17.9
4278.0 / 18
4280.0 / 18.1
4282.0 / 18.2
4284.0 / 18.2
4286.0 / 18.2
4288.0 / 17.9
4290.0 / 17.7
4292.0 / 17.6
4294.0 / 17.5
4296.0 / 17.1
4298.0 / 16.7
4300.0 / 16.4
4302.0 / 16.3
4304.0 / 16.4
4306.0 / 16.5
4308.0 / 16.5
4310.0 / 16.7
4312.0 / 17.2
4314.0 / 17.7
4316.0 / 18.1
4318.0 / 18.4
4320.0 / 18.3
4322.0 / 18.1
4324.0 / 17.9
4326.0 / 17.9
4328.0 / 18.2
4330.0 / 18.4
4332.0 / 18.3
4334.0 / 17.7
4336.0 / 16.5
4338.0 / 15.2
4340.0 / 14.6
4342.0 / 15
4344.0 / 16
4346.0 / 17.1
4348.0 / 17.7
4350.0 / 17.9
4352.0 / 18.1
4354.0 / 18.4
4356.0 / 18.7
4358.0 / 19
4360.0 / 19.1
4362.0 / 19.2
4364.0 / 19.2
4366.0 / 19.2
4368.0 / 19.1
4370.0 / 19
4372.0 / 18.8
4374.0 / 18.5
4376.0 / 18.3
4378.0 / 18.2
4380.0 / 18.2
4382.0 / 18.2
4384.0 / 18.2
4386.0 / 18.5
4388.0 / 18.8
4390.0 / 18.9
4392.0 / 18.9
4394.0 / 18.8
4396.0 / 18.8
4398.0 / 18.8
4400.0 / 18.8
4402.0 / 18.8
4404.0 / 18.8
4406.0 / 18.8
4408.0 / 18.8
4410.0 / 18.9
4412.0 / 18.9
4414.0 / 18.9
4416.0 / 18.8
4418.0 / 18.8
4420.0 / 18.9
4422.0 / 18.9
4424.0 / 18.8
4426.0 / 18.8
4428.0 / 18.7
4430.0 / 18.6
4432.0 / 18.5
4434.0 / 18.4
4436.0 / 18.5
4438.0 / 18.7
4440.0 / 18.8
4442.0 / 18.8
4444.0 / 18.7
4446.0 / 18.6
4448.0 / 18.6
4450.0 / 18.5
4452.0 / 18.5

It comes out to 17.9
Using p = 18.8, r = 19.2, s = 18.3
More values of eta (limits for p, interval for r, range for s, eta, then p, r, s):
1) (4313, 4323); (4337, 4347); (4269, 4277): 19.1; 18.4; 17.1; 17.8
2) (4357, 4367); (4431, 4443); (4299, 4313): 17.1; 19.2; 18.8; 16.7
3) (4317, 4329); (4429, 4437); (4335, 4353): 17.7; 18.4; 18.6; 17.9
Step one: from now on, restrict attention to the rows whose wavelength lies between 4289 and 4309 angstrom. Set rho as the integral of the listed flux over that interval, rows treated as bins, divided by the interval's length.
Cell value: 16.9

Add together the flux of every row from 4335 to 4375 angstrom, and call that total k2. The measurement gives 356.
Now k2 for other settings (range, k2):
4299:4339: 347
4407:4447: 375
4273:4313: 347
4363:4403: 374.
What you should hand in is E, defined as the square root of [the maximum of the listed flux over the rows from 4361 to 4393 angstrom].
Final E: 4.38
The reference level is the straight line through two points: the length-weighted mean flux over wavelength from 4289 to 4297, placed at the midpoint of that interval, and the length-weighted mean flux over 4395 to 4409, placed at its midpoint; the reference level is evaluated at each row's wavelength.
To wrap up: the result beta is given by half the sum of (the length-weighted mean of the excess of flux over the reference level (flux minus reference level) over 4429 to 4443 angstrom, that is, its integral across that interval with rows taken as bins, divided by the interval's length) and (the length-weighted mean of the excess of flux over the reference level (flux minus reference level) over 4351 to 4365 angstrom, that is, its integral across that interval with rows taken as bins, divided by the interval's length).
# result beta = 0.0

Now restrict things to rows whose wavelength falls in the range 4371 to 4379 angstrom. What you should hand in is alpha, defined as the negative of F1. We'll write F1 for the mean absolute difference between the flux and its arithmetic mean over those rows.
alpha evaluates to -0.20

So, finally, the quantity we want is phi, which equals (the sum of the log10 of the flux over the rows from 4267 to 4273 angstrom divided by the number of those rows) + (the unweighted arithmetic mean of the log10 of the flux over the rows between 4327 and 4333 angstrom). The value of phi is 2.51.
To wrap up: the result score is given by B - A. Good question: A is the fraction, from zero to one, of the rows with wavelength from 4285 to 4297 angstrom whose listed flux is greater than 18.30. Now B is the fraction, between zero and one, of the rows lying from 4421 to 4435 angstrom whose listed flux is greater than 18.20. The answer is 1.0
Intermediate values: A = 0.0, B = 1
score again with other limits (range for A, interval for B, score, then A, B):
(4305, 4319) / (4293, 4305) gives -0.1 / 0.1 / 0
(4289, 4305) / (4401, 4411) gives 1.0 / 0.0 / 1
